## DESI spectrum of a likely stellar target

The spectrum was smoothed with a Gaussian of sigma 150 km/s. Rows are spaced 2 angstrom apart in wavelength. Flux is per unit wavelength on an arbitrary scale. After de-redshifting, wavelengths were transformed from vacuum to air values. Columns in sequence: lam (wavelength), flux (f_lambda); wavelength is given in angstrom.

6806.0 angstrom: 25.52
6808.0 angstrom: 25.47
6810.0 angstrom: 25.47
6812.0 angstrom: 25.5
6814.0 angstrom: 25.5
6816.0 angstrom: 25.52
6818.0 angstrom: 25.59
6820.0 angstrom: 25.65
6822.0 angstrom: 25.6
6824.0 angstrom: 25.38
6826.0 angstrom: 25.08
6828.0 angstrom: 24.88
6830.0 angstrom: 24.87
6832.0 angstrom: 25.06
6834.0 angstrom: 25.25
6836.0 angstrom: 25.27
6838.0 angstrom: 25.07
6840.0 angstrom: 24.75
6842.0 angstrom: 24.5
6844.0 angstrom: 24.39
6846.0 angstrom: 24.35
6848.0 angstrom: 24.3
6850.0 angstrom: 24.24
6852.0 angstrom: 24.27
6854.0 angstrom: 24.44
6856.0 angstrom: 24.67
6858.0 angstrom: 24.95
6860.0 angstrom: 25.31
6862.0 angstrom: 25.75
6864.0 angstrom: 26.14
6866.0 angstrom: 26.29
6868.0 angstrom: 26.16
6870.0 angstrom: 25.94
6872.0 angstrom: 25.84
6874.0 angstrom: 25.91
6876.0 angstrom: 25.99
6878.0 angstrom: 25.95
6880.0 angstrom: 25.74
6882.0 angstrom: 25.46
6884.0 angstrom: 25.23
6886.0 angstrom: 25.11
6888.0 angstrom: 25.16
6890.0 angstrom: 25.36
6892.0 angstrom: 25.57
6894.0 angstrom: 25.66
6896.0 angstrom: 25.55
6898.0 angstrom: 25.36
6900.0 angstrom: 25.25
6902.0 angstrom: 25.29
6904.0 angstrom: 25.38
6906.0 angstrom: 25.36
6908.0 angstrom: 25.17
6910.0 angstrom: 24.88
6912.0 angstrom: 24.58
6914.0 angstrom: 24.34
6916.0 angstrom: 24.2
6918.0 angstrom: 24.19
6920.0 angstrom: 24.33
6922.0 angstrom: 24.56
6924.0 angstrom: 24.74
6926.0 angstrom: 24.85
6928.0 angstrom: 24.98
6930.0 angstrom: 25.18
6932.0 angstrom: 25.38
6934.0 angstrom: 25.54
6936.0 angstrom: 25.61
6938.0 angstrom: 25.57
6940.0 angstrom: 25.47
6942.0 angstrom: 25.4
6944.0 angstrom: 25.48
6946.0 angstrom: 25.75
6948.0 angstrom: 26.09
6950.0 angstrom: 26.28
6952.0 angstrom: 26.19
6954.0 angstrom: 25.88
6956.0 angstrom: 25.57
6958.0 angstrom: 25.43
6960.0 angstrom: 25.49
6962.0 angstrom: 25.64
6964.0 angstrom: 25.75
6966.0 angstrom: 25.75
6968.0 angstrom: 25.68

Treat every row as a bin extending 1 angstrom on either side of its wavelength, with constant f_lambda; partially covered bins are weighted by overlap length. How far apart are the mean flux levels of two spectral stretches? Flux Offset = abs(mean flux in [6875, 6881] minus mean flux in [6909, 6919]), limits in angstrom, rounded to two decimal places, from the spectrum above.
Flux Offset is 1.46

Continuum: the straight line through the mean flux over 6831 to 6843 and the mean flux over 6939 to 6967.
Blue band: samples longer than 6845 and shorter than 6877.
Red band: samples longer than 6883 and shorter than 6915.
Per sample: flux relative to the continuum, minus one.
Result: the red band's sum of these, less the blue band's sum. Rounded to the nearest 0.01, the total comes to -0.20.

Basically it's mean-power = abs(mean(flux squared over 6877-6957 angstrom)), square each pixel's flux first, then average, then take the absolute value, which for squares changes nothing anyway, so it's 640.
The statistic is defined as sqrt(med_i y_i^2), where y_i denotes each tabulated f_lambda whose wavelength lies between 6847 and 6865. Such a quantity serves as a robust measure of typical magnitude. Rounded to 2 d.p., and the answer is 24.67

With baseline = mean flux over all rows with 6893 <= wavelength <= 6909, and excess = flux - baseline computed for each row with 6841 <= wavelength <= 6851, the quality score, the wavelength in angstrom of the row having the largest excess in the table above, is 6842.0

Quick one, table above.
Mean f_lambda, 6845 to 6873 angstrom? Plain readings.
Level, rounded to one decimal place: 25.2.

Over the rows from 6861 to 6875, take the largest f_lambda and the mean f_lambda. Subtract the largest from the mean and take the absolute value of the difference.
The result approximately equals 0.29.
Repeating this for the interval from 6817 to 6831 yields 0.36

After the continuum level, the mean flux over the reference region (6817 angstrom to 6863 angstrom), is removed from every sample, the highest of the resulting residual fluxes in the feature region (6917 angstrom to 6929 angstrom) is 0.0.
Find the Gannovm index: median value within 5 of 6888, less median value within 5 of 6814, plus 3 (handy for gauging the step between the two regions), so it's 2.7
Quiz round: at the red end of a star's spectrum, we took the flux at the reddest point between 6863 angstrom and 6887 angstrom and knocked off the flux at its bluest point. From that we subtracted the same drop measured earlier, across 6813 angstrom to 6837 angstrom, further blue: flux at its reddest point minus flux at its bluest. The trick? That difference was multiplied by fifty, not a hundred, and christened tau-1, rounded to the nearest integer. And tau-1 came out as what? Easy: -40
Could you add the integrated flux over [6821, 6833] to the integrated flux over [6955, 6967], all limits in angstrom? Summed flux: 609.0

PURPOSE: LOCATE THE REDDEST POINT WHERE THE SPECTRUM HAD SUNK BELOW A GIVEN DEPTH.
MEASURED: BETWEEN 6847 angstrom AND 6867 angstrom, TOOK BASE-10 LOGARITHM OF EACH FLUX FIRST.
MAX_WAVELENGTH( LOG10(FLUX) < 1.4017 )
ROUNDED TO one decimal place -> 6858.0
